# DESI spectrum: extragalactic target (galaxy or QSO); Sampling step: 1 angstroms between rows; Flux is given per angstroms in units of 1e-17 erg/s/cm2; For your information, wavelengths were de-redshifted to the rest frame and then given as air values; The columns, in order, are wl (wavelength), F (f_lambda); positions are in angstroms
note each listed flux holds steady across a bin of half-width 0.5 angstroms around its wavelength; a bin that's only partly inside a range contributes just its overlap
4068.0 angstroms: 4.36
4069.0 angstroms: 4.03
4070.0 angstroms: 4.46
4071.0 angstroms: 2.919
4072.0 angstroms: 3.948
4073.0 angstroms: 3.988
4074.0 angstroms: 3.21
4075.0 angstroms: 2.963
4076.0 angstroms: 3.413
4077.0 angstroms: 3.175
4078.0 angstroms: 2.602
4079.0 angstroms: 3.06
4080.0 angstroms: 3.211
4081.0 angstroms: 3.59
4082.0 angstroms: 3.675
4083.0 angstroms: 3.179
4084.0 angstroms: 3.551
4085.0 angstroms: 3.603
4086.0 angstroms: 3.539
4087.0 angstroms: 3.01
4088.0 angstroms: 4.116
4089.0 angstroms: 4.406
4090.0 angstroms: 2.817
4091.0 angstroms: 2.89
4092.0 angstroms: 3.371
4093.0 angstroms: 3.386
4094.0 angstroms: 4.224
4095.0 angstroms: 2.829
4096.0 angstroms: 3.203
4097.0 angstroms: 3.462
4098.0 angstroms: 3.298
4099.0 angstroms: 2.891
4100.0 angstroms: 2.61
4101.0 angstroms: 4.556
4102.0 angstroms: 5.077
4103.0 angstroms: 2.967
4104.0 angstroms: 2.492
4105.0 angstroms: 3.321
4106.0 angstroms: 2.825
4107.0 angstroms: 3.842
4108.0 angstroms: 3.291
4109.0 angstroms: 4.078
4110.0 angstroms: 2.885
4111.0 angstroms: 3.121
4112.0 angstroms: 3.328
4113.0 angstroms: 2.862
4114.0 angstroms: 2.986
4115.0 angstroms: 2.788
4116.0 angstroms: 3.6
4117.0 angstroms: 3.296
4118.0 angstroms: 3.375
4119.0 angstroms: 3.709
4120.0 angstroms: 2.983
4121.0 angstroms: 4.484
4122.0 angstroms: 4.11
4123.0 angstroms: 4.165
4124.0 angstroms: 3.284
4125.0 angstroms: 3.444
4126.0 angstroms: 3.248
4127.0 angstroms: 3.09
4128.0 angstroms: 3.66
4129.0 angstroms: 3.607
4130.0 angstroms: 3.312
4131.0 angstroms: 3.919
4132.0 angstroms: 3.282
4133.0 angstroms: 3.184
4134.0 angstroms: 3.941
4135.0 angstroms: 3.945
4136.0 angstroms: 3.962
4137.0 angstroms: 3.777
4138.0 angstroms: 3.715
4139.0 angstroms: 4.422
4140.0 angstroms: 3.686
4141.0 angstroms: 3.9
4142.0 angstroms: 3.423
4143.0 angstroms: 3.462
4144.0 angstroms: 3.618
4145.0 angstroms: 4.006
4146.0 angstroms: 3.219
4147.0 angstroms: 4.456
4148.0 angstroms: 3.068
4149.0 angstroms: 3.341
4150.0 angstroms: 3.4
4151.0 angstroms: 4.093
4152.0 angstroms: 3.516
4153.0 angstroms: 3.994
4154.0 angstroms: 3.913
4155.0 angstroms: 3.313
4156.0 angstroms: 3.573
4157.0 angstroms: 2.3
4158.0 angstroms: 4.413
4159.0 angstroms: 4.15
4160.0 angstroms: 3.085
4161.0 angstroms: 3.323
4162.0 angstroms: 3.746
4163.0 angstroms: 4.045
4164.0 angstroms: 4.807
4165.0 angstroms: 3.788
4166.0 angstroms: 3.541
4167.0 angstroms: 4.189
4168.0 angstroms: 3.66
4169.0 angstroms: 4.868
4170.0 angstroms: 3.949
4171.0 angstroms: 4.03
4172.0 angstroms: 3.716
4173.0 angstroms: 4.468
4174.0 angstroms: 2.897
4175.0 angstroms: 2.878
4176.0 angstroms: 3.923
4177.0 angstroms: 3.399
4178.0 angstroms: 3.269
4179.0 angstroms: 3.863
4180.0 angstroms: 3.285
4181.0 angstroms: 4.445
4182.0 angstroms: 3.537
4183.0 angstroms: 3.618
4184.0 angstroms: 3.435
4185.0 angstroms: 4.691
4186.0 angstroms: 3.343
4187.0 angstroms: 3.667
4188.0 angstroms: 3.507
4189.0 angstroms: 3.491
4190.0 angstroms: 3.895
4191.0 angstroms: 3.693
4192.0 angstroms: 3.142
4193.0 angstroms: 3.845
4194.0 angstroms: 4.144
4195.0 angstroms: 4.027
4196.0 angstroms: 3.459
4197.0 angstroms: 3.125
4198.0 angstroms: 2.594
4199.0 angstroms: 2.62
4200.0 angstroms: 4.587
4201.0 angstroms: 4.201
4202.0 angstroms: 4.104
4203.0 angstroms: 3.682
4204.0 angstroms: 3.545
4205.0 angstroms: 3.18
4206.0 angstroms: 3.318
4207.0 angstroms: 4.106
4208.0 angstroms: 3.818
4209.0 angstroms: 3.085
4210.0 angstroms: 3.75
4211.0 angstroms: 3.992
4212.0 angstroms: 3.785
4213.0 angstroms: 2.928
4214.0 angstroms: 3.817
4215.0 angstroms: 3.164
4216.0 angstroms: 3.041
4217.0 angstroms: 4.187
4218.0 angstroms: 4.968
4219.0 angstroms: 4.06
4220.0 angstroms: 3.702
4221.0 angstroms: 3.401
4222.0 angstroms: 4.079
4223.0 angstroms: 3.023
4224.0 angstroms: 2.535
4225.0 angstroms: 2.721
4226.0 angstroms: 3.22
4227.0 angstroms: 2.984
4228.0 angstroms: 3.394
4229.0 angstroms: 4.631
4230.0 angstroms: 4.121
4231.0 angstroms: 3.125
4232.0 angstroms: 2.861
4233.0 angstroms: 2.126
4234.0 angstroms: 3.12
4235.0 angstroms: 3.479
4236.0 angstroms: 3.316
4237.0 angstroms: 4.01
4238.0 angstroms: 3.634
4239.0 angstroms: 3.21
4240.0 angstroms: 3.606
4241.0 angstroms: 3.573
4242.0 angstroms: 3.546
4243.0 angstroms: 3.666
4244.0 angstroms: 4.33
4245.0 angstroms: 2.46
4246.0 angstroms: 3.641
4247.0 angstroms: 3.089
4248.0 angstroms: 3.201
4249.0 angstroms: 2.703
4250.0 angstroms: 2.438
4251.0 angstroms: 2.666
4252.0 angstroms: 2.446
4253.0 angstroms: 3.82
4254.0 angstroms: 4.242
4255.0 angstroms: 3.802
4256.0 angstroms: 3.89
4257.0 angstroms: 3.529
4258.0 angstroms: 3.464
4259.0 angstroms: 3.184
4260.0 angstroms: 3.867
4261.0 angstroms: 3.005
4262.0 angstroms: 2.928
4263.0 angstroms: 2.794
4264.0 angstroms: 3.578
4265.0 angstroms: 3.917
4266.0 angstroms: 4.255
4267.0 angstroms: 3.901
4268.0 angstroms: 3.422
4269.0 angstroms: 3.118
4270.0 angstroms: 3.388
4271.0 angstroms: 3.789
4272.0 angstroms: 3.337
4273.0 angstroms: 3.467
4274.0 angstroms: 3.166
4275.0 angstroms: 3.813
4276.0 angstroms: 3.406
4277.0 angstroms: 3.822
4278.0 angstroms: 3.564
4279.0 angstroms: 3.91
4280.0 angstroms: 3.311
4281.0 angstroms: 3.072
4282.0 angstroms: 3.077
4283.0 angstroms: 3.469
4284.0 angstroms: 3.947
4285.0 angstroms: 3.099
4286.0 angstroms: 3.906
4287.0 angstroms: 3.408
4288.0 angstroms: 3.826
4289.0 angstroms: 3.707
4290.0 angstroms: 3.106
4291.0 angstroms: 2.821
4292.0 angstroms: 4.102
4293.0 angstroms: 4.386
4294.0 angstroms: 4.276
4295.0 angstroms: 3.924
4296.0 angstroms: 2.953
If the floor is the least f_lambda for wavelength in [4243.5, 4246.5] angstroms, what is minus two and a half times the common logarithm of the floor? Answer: -0.98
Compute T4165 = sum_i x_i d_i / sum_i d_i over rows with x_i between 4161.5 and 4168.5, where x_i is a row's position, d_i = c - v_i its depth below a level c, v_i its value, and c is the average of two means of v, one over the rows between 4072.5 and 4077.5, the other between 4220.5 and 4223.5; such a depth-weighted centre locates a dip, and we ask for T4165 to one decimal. 4164.7 angstroms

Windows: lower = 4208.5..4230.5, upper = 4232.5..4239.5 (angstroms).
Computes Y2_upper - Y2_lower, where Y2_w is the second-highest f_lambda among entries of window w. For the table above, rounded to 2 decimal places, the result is -1.00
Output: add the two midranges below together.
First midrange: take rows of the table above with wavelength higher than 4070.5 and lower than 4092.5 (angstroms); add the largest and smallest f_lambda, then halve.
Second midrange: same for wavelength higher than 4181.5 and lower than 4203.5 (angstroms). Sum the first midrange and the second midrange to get 7.15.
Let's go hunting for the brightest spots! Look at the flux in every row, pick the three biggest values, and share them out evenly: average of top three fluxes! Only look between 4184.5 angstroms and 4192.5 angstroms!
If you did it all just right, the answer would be 4.09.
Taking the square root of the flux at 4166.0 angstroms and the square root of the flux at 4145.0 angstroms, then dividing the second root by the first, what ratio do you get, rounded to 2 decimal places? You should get 1.06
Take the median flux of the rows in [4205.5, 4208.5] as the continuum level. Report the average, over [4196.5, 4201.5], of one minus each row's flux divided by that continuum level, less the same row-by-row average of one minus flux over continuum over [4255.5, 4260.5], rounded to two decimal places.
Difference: 0.04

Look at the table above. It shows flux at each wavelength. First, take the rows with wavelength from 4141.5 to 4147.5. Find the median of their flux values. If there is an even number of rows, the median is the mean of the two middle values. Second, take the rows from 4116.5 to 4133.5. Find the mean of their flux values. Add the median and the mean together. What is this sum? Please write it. 7.08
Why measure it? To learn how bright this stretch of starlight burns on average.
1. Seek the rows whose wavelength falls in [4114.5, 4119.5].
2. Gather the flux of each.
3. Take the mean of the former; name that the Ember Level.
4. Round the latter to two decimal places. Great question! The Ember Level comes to 3.35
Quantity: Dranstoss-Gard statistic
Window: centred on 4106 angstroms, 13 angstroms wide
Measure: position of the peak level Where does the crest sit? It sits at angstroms 4102.0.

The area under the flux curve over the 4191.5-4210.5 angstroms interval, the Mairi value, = 68.3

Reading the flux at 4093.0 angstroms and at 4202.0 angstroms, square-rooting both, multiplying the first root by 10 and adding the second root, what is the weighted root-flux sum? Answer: 20.4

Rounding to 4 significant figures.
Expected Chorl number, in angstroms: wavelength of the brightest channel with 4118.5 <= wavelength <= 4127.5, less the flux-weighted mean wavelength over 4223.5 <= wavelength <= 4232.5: -107.2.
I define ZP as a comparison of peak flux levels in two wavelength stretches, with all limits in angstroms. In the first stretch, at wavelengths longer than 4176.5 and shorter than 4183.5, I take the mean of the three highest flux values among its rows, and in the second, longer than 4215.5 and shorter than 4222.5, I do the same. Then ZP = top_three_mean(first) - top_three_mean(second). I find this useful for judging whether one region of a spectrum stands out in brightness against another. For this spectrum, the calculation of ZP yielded -0.44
